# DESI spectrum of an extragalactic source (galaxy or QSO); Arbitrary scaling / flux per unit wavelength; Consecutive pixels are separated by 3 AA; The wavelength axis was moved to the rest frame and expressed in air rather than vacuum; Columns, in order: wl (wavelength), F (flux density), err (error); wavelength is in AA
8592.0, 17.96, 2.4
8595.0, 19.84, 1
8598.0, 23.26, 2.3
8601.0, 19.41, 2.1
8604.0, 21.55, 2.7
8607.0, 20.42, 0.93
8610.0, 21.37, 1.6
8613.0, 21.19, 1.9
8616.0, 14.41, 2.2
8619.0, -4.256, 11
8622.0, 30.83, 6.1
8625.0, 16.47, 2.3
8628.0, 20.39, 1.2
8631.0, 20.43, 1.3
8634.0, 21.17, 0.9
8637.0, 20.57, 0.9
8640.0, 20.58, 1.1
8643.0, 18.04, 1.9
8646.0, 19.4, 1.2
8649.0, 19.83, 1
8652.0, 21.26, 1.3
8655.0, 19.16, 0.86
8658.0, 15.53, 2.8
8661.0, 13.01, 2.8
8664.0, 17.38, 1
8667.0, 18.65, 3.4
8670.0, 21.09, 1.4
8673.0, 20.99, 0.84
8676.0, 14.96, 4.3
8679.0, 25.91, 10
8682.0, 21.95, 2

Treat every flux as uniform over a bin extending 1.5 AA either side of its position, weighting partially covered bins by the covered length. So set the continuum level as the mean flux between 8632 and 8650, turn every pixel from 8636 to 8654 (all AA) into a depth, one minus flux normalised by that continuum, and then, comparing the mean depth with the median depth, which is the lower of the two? -0.013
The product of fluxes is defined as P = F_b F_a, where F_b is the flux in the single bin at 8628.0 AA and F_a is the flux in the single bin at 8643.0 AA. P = 368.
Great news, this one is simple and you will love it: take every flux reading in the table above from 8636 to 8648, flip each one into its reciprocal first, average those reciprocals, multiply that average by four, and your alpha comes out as 0.20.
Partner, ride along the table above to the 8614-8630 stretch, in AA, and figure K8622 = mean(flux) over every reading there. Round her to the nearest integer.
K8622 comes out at 16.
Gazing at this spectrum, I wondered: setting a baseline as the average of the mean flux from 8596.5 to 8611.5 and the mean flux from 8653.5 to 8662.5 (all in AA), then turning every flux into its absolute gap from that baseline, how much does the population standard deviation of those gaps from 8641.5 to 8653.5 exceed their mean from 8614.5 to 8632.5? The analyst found -7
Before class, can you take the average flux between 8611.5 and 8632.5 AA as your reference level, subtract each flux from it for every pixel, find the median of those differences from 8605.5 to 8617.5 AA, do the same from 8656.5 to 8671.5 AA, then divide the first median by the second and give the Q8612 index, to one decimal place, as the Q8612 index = 11.9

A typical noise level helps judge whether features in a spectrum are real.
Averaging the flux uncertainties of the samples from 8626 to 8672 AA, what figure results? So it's 1.5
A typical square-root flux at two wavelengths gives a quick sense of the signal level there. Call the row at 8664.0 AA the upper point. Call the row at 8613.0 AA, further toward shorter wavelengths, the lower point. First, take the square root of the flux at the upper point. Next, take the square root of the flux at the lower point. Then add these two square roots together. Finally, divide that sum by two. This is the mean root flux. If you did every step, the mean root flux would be 4.4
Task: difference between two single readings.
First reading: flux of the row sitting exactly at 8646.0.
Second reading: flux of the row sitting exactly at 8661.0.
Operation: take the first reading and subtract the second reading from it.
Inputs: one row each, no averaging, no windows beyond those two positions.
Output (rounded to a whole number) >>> 6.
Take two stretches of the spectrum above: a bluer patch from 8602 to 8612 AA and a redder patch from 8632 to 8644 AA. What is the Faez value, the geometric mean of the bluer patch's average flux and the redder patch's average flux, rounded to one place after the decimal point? 20.6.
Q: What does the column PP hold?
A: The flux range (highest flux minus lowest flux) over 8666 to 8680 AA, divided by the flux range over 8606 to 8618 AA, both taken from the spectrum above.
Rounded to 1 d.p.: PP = 1.6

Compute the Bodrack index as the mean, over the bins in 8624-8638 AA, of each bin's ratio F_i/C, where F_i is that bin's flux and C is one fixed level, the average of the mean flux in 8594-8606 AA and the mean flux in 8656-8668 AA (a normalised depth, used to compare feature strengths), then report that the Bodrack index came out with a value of 1.07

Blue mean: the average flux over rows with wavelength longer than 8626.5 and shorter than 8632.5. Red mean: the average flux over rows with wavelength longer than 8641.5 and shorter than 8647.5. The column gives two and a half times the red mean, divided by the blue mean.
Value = 2.3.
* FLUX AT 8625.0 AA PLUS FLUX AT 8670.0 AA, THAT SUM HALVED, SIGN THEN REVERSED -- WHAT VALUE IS -18.8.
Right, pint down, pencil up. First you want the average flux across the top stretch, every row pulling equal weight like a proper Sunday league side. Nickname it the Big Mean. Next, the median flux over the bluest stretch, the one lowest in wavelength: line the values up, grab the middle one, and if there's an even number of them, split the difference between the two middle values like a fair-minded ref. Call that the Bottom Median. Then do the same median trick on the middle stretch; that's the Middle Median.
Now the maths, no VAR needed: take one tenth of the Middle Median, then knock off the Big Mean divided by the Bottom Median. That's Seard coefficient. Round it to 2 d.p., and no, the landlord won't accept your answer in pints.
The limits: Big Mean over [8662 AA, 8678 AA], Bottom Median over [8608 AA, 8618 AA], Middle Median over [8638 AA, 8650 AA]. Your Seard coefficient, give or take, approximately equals 1.08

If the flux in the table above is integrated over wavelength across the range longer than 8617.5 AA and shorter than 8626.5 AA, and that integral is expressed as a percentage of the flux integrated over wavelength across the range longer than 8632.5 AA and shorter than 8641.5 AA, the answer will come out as 69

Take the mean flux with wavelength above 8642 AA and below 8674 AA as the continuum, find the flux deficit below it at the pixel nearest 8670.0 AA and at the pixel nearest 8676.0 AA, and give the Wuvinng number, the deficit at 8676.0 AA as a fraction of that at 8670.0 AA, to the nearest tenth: -1.4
